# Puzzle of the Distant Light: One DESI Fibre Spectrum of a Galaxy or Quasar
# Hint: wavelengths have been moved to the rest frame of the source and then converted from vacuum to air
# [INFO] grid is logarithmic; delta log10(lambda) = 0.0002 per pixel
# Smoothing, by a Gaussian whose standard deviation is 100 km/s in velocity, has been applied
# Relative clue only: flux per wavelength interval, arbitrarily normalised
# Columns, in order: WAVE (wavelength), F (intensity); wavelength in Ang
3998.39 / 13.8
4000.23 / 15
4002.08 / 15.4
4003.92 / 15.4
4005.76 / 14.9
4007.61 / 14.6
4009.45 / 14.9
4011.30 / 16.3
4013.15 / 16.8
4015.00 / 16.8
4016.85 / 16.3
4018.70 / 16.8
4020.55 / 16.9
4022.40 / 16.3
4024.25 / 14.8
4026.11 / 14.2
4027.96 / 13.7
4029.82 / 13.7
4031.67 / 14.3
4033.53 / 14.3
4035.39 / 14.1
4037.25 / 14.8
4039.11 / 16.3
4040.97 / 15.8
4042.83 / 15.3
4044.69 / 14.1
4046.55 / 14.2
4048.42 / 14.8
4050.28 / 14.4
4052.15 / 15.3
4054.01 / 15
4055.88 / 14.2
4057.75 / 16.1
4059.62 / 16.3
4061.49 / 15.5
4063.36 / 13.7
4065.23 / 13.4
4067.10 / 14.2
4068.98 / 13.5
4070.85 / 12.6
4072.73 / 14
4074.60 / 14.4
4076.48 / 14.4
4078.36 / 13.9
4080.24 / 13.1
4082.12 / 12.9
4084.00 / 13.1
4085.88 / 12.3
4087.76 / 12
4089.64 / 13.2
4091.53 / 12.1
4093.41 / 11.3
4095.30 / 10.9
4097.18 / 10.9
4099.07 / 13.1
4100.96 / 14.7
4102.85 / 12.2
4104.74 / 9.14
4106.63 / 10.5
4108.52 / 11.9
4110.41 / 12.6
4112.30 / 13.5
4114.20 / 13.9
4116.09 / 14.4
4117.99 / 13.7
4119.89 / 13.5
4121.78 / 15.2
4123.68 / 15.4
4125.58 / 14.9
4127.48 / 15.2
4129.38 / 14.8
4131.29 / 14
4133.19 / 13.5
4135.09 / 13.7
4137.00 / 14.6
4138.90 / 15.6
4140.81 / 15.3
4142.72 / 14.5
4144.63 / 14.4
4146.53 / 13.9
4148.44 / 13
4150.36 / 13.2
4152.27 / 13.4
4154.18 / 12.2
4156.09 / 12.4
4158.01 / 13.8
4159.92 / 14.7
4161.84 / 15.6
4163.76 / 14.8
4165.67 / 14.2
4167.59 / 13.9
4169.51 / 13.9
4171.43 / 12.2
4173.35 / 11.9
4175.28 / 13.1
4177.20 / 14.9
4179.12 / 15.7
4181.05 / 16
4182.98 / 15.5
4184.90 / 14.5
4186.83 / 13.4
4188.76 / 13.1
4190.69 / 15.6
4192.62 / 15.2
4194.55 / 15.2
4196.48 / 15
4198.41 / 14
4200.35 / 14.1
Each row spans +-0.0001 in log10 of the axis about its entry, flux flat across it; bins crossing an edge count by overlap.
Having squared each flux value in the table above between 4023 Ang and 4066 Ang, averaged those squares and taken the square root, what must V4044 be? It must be 14.7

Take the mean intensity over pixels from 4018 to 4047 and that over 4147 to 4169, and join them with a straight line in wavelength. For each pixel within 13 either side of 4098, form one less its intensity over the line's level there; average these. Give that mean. 0.17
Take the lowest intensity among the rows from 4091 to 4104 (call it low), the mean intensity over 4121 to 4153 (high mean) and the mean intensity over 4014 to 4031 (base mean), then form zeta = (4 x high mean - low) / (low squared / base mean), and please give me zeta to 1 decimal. 6.1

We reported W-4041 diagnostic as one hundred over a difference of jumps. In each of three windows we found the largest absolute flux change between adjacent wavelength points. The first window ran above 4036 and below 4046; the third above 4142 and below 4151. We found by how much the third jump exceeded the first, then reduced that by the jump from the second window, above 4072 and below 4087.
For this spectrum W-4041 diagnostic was -71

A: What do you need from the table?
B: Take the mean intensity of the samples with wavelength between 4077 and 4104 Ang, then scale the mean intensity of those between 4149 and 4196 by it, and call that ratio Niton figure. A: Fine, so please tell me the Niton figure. 1.1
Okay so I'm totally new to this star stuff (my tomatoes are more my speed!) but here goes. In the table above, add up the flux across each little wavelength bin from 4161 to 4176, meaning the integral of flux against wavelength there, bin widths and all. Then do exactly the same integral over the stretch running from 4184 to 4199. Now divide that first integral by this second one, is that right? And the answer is 0.94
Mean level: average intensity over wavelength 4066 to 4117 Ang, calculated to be 12.8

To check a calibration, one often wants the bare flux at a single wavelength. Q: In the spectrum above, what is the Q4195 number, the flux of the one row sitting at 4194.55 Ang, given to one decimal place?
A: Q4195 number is 15.2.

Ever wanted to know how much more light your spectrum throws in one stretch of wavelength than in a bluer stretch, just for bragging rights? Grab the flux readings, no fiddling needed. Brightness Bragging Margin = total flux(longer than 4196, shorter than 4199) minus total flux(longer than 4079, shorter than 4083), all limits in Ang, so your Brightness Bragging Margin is 3.0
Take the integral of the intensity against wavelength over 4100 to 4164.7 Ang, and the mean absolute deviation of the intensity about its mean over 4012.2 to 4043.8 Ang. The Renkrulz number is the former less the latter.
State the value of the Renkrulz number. 890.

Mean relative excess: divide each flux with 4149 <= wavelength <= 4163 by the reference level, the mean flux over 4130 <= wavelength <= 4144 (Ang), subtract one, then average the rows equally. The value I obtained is -0.06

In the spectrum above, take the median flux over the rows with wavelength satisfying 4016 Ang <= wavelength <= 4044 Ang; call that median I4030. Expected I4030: 14.80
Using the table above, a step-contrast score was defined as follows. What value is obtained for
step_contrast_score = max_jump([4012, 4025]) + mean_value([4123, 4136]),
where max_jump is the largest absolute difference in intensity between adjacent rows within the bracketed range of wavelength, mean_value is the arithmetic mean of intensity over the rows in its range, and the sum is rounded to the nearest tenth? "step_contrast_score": 16.0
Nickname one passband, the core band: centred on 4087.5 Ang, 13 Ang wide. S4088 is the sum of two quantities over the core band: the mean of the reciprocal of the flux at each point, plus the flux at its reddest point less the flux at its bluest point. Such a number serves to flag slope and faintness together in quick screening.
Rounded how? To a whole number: -2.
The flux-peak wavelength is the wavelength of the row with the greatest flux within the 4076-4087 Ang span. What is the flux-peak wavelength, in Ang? 4076.48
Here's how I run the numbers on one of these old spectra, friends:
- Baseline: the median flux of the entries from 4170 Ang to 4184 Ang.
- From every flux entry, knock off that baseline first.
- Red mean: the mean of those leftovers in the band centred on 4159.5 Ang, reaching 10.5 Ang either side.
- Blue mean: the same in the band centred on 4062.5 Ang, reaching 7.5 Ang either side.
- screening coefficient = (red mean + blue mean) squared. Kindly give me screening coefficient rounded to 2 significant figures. 1.9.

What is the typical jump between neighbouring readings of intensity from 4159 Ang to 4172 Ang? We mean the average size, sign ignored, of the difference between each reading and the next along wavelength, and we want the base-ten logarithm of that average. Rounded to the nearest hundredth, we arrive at -0.14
